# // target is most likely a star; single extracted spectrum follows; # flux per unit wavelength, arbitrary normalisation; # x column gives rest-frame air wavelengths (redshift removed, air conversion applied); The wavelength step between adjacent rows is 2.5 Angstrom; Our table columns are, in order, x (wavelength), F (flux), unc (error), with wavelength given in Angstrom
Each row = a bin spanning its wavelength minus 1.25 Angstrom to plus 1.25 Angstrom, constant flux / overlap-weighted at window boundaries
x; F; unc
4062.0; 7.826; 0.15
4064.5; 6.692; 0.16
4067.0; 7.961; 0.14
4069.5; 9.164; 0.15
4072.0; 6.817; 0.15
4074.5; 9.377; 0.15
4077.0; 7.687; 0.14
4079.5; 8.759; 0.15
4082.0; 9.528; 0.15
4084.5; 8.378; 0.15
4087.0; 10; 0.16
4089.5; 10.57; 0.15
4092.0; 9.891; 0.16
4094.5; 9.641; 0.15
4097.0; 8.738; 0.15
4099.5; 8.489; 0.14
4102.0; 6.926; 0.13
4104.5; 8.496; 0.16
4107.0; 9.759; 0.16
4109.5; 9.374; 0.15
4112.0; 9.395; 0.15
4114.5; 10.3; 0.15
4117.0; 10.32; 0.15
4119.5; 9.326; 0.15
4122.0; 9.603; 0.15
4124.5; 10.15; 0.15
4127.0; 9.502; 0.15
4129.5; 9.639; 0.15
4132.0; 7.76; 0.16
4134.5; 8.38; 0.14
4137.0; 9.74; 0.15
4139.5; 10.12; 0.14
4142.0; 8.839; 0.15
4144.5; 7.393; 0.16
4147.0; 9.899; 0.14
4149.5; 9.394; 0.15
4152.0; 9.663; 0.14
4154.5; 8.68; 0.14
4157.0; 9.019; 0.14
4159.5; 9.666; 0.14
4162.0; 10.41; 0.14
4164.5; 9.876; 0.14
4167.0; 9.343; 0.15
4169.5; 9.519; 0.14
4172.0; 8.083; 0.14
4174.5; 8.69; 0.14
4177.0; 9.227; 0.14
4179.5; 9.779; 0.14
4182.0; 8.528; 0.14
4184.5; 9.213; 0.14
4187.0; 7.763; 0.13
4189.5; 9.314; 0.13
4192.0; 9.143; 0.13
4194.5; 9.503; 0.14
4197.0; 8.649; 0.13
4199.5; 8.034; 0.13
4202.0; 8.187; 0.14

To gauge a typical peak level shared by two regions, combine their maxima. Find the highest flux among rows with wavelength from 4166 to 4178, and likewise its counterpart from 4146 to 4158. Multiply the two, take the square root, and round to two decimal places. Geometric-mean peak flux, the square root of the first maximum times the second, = 9.71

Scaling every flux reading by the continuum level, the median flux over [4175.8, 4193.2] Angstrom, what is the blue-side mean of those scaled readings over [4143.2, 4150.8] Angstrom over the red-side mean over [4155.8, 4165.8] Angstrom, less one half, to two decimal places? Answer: 0.41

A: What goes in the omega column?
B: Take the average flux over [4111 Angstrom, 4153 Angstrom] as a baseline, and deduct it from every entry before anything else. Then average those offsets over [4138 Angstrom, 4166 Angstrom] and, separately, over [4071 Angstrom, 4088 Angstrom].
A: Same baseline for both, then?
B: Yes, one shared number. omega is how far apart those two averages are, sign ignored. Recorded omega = 0.71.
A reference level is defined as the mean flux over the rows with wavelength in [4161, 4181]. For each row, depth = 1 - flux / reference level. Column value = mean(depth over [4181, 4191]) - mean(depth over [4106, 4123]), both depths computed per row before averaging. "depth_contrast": 0.11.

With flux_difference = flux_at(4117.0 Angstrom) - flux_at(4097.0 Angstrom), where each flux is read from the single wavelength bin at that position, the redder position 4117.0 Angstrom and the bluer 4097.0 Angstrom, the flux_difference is 1.6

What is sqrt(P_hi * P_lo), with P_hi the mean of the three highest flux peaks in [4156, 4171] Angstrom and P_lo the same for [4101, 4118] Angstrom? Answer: 10.1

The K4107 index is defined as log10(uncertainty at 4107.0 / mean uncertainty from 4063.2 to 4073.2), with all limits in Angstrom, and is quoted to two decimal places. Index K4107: 0.03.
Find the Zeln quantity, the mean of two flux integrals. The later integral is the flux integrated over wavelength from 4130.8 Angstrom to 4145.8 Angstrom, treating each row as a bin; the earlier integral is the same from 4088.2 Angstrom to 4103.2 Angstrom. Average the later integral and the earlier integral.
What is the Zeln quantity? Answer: 133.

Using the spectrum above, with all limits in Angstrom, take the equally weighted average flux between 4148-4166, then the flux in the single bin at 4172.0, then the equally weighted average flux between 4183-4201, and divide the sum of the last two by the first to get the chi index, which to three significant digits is 1.77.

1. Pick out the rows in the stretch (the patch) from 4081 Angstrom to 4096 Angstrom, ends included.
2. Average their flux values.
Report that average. 9.7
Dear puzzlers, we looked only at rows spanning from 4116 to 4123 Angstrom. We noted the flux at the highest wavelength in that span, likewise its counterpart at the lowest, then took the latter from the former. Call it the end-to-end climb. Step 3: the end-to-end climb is -0.7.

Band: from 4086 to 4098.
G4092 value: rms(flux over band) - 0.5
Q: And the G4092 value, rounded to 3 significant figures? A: 9.29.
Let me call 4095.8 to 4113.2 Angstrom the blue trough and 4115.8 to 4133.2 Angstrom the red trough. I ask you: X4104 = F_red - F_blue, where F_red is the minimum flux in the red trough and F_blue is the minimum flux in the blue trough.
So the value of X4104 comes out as 0.83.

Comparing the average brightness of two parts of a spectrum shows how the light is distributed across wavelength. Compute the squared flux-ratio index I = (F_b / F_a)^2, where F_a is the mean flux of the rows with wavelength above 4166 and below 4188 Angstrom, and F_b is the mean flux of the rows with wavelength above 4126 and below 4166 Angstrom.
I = 1.08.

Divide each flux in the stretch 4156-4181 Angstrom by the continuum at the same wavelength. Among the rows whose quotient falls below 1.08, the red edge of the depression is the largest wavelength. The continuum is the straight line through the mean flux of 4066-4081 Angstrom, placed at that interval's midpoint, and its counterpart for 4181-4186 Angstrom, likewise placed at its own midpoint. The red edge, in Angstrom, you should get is 4177.0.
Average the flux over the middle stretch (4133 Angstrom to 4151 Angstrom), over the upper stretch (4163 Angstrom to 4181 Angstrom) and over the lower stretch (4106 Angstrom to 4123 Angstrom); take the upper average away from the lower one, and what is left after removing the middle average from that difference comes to -8.60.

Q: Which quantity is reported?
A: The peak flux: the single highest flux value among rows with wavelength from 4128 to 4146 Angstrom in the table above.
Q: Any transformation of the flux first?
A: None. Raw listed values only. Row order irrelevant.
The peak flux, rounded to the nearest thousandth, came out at 10.120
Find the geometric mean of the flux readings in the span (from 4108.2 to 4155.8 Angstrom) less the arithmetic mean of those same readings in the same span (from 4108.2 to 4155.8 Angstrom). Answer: -0.036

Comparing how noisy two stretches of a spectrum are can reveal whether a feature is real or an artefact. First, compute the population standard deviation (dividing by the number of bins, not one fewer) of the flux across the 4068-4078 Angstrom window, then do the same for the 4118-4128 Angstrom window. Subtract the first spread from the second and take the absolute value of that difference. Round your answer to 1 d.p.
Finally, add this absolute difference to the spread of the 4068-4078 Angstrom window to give 1.8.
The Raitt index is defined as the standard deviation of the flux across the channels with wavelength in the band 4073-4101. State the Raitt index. 0.8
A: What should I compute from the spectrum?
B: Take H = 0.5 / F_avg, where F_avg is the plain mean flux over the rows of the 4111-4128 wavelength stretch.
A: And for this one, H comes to 0.0510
